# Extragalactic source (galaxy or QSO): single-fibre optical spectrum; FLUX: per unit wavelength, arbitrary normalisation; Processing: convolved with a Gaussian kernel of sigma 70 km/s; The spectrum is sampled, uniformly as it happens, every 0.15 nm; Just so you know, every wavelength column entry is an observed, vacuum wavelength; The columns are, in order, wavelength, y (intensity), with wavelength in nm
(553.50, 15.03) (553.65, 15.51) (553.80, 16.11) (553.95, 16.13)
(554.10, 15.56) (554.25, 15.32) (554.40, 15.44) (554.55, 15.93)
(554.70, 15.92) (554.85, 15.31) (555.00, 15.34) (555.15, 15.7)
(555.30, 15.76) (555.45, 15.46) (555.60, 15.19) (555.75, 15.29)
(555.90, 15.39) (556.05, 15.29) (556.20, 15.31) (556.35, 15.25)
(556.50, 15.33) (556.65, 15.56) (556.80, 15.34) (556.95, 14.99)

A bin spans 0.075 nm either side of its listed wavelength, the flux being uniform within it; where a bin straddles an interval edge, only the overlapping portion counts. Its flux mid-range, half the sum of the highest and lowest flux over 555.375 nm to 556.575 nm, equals 15.3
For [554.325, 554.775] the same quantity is 15.7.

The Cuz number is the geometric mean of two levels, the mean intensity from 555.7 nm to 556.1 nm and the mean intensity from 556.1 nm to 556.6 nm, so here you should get 15.3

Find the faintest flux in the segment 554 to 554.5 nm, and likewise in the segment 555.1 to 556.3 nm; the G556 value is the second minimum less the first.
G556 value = -0.13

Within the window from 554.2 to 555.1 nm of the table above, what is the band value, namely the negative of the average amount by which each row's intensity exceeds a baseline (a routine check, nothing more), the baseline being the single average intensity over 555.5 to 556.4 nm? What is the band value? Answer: -0.26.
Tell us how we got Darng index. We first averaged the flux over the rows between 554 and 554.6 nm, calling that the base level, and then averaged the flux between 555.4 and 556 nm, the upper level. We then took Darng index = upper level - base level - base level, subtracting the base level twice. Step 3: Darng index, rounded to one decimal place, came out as -15.8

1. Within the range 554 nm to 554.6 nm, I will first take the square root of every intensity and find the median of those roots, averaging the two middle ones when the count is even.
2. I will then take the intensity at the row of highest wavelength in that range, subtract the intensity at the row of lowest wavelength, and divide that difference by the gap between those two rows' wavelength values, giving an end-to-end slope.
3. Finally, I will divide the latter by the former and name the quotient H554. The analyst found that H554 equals 0.21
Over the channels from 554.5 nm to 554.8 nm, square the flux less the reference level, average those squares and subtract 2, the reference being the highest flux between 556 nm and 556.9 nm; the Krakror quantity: -1.87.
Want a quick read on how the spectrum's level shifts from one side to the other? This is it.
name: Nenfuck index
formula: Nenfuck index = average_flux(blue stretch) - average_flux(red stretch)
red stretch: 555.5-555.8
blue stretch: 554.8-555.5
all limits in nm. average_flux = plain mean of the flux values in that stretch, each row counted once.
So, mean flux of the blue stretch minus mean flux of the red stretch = 0.27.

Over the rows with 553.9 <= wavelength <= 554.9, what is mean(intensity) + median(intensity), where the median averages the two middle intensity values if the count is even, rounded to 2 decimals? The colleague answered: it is 31.22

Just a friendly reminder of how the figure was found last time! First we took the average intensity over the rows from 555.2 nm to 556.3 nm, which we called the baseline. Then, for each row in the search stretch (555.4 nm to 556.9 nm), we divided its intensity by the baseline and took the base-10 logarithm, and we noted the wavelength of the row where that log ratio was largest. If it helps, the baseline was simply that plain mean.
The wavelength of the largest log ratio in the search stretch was 556.65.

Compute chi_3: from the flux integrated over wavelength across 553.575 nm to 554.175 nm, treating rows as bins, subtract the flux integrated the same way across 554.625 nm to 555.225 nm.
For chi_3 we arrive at 0.156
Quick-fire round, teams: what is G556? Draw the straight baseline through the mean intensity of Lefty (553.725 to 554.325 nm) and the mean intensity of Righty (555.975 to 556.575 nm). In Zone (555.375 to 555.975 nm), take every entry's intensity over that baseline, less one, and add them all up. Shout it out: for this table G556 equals -0.024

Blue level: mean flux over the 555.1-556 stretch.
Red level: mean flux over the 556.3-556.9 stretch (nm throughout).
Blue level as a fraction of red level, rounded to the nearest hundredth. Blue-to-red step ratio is 1.01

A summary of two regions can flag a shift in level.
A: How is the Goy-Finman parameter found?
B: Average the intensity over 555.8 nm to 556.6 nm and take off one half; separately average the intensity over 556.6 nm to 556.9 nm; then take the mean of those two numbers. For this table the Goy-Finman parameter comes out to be 15.1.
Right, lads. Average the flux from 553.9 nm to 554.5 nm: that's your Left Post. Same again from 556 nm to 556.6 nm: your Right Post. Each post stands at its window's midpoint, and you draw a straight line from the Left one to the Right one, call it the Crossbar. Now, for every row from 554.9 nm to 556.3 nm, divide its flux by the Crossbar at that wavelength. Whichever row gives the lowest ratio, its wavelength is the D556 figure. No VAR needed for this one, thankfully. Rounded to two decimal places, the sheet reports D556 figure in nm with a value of 555.60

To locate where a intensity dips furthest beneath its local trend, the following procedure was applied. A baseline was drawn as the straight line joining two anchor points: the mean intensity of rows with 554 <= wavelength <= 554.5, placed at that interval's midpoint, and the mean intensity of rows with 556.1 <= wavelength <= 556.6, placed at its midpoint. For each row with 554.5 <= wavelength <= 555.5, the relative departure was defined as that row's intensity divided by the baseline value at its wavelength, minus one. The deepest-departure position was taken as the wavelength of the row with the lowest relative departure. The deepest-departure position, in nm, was 554.85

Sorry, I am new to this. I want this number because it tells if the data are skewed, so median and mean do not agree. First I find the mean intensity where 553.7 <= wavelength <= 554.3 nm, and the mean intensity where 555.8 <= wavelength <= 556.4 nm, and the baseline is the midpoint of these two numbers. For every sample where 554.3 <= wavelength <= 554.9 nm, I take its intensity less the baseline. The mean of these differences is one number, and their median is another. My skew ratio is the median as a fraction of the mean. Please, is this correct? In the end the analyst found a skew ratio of 1.29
